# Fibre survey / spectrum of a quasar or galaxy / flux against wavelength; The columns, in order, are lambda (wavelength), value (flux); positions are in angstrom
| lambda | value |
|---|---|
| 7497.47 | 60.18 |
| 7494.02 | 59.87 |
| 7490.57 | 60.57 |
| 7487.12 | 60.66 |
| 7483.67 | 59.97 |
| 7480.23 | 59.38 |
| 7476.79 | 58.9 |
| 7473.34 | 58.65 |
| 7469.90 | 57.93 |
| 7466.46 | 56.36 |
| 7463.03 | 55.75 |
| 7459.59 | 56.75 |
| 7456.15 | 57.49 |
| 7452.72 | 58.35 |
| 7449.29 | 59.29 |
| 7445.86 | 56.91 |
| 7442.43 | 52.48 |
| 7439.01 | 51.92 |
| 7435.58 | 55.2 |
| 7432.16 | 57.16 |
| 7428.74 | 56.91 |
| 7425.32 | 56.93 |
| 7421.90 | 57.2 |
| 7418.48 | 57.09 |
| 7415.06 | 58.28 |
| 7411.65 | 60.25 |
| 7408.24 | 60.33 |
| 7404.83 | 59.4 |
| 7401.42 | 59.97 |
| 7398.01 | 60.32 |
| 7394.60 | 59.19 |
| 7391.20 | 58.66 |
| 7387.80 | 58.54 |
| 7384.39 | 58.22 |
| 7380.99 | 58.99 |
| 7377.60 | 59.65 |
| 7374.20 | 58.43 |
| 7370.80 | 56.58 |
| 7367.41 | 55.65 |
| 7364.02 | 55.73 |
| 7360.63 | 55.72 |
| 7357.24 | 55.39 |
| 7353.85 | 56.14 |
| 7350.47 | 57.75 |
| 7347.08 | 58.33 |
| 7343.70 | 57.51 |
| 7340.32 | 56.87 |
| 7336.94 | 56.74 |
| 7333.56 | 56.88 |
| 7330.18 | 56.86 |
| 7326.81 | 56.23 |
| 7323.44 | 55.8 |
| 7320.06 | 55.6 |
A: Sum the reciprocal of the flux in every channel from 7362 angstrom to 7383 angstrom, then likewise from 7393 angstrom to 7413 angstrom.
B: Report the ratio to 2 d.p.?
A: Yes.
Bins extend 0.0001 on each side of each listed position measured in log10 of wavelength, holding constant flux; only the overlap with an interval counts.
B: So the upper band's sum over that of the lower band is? 0.96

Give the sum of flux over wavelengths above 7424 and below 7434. 171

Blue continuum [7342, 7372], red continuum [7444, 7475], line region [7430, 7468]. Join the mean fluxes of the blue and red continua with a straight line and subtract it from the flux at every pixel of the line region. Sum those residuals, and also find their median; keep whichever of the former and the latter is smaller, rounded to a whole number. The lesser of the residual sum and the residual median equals -14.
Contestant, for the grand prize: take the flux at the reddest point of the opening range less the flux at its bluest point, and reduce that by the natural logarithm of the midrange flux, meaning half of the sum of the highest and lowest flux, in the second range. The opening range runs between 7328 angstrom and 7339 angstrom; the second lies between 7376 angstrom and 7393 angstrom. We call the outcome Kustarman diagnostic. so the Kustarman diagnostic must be -4.2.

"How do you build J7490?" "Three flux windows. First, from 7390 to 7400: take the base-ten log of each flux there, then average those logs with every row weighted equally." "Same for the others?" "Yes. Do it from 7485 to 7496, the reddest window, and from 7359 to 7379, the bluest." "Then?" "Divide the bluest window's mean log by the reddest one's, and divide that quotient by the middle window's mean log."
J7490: 0.556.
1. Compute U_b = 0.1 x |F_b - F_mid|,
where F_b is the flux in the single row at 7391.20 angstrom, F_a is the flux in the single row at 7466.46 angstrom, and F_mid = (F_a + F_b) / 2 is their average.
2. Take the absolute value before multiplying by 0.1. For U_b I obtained 0.115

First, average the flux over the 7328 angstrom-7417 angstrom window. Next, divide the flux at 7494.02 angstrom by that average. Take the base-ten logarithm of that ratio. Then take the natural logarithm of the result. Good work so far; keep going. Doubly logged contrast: -4.25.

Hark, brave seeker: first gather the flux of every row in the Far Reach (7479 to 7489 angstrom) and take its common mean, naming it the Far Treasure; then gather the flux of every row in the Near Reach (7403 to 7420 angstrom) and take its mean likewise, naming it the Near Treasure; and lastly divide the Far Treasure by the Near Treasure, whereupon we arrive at 1.02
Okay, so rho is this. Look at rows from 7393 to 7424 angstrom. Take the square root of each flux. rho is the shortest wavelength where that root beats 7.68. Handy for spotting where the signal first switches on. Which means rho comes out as 7394.60 angstrom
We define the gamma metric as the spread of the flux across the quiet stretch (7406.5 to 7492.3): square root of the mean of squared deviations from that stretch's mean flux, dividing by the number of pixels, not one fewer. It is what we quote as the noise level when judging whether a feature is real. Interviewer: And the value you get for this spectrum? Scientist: 2.2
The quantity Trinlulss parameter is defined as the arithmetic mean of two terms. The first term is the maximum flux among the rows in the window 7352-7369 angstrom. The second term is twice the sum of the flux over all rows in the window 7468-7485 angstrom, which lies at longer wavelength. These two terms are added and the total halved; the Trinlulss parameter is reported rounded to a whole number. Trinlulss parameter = 323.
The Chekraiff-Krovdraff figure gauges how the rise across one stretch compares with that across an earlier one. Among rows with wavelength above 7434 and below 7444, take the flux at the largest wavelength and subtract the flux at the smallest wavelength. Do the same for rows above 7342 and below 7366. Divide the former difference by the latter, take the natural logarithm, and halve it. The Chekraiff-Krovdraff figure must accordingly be 0.21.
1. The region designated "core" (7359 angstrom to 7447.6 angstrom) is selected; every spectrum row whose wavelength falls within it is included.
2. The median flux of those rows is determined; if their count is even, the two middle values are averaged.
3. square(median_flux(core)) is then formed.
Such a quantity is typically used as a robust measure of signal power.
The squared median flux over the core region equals 3330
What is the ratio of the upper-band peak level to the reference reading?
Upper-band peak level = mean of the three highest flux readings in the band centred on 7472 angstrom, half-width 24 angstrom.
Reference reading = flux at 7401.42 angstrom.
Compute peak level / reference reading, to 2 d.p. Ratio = 1.01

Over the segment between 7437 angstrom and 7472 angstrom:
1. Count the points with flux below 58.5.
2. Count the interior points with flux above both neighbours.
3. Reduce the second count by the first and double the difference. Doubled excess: -16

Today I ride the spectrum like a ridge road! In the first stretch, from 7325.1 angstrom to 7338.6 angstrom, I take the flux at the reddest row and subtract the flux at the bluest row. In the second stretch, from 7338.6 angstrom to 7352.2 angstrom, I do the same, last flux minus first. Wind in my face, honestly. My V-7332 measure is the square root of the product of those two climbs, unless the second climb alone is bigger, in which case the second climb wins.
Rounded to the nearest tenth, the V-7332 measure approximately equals 0.9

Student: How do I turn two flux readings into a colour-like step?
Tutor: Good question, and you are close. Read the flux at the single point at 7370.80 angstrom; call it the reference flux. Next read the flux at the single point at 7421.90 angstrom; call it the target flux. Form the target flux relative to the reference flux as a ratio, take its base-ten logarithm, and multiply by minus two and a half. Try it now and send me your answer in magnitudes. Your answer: -0.01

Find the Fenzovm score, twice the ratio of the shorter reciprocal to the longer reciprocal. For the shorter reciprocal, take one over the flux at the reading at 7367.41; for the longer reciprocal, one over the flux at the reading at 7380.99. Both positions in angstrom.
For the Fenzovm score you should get 2.12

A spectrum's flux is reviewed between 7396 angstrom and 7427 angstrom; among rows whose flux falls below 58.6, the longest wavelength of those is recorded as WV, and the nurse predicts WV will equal 7425.32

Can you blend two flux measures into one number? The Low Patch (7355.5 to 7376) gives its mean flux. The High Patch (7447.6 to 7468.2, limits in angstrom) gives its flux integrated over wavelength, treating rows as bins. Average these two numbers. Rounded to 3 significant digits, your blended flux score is 619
